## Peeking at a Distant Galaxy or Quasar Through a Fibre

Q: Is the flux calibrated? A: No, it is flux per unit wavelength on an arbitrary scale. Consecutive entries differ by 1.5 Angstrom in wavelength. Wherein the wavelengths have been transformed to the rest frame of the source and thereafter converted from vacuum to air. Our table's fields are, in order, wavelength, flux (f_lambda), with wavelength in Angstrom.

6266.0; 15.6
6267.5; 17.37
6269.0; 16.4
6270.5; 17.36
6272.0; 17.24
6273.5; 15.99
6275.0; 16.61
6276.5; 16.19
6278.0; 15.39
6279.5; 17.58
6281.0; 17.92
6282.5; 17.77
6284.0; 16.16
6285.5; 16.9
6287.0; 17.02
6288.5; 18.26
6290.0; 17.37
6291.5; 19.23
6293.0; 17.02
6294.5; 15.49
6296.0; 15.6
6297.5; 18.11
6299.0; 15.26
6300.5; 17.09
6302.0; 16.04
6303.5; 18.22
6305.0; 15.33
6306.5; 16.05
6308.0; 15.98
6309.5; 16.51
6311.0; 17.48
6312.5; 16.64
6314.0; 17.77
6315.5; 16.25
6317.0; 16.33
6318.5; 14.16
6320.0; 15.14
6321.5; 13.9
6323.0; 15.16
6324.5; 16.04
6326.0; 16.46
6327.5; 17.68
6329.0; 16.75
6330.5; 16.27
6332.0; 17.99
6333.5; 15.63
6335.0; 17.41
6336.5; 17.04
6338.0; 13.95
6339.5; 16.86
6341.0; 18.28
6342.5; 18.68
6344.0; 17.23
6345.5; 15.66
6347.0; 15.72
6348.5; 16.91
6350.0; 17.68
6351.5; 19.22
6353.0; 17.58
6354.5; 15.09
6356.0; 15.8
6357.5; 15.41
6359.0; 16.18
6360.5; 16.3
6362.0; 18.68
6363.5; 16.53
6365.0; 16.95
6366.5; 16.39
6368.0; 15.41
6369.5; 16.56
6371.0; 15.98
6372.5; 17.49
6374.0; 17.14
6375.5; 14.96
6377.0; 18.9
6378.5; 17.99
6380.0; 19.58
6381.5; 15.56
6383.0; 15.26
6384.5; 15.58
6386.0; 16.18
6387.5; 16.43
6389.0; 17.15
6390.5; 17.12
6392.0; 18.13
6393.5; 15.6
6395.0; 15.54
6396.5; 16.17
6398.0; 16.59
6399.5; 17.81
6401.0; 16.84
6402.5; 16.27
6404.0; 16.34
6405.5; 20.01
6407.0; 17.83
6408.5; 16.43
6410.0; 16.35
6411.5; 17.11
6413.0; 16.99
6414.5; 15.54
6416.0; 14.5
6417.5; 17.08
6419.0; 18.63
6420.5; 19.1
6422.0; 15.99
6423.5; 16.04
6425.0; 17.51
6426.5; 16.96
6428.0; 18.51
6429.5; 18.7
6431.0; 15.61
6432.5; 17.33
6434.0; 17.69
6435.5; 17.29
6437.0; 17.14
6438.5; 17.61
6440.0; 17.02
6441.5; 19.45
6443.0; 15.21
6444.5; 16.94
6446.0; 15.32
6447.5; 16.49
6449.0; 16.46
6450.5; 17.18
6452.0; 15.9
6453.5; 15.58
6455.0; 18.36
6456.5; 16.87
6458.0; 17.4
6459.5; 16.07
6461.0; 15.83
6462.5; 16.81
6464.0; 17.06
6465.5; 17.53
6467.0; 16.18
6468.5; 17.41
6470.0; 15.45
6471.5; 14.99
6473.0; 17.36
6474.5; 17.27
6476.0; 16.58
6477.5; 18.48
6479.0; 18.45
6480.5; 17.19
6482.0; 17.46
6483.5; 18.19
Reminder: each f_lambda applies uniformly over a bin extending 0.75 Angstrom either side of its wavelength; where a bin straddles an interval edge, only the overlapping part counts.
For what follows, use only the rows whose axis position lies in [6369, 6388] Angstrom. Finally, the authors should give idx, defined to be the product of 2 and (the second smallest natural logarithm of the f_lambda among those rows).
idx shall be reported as 5.45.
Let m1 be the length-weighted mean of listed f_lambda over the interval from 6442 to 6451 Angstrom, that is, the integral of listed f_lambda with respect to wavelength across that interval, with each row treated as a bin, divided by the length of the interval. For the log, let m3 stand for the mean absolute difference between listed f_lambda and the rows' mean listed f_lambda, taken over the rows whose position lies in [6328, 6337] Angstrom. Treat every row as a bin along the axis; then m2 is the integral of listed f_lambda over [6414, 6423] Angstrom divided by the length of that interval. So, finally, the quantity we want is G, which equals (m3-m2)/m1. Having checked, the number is -0.99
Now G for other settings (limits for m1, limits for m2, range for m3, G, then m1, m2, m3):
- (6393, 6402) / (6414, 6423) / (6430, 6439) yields -0.99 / 16.4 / 16.8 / 0.50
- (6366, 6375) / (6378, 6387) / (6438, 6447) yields -0.94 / 16.5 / 16.6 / 1.11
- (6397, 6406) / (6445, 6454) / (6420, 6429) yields -0.88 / 17.2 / 16.2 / 1.02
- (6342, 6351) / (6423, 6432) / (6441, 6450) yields -0.95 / 17.0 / 17.3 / 1.03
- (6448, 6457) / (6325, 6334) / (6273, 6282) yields -0.96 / 16.7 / 16.8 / 0.76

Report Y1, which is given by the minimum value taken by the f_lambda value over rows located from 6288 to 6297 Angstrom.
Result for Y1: 15.49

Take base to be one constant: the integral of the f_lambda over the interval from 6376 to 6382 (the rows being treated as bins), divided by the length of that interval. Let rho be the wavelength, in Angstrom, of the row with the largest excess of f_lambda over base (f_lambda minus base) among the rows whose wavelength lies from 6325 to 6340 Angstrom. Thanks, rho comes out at 6332.0 Angstrom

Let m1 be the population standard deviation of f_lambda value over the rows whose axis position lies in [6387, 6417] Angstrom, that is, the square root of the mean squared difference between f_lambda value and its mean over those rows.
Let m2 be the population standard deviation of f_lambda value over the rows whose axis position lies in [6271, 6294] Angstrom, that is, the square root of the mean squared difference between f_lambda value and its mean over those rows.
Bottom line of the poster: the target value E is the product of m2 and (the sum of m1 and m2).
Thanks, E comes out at 2.0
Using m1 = 1.13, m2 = 0.95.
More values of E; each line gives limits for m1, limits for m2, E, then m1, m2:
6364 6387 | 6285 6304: 2.9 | 1.31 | 1.16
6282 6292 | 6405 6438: 2.8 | 0.93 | 1.26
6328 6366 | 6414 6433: 3.6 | 1.22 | 1.38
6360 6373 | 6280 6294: 1.5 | 0.89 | 0.85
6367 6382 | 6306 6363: 3.4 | 1.47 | 1.26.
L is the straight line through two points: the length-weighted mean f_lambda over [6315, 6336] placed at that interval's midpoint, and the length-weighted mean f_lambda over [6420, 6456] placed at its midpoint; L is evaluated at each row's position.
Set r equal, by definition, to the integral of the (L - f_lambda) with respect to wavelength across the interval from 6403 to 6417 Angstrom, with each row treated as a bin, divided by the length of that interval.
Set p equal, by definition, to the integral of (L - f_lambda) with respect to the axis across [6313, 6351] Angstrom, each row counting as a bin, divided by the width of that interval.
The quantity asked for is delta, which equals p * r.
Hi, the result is -0.01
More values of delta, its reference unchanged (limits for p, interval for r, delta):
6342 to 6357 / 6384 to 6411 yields 0.07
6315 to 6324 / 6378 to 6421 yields -0.13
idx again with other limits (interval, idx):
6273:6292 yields 5.54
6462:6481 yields 5.48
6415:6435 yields 5.50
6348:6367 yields 5.47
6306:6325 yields 5.30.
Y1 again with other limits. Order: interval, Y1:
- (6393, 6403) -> 15.54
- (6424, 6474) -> 14.99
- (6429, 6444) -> 15.21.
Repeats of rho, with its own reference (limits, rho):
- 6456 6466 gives 6465.5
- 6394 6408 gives 6405.5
